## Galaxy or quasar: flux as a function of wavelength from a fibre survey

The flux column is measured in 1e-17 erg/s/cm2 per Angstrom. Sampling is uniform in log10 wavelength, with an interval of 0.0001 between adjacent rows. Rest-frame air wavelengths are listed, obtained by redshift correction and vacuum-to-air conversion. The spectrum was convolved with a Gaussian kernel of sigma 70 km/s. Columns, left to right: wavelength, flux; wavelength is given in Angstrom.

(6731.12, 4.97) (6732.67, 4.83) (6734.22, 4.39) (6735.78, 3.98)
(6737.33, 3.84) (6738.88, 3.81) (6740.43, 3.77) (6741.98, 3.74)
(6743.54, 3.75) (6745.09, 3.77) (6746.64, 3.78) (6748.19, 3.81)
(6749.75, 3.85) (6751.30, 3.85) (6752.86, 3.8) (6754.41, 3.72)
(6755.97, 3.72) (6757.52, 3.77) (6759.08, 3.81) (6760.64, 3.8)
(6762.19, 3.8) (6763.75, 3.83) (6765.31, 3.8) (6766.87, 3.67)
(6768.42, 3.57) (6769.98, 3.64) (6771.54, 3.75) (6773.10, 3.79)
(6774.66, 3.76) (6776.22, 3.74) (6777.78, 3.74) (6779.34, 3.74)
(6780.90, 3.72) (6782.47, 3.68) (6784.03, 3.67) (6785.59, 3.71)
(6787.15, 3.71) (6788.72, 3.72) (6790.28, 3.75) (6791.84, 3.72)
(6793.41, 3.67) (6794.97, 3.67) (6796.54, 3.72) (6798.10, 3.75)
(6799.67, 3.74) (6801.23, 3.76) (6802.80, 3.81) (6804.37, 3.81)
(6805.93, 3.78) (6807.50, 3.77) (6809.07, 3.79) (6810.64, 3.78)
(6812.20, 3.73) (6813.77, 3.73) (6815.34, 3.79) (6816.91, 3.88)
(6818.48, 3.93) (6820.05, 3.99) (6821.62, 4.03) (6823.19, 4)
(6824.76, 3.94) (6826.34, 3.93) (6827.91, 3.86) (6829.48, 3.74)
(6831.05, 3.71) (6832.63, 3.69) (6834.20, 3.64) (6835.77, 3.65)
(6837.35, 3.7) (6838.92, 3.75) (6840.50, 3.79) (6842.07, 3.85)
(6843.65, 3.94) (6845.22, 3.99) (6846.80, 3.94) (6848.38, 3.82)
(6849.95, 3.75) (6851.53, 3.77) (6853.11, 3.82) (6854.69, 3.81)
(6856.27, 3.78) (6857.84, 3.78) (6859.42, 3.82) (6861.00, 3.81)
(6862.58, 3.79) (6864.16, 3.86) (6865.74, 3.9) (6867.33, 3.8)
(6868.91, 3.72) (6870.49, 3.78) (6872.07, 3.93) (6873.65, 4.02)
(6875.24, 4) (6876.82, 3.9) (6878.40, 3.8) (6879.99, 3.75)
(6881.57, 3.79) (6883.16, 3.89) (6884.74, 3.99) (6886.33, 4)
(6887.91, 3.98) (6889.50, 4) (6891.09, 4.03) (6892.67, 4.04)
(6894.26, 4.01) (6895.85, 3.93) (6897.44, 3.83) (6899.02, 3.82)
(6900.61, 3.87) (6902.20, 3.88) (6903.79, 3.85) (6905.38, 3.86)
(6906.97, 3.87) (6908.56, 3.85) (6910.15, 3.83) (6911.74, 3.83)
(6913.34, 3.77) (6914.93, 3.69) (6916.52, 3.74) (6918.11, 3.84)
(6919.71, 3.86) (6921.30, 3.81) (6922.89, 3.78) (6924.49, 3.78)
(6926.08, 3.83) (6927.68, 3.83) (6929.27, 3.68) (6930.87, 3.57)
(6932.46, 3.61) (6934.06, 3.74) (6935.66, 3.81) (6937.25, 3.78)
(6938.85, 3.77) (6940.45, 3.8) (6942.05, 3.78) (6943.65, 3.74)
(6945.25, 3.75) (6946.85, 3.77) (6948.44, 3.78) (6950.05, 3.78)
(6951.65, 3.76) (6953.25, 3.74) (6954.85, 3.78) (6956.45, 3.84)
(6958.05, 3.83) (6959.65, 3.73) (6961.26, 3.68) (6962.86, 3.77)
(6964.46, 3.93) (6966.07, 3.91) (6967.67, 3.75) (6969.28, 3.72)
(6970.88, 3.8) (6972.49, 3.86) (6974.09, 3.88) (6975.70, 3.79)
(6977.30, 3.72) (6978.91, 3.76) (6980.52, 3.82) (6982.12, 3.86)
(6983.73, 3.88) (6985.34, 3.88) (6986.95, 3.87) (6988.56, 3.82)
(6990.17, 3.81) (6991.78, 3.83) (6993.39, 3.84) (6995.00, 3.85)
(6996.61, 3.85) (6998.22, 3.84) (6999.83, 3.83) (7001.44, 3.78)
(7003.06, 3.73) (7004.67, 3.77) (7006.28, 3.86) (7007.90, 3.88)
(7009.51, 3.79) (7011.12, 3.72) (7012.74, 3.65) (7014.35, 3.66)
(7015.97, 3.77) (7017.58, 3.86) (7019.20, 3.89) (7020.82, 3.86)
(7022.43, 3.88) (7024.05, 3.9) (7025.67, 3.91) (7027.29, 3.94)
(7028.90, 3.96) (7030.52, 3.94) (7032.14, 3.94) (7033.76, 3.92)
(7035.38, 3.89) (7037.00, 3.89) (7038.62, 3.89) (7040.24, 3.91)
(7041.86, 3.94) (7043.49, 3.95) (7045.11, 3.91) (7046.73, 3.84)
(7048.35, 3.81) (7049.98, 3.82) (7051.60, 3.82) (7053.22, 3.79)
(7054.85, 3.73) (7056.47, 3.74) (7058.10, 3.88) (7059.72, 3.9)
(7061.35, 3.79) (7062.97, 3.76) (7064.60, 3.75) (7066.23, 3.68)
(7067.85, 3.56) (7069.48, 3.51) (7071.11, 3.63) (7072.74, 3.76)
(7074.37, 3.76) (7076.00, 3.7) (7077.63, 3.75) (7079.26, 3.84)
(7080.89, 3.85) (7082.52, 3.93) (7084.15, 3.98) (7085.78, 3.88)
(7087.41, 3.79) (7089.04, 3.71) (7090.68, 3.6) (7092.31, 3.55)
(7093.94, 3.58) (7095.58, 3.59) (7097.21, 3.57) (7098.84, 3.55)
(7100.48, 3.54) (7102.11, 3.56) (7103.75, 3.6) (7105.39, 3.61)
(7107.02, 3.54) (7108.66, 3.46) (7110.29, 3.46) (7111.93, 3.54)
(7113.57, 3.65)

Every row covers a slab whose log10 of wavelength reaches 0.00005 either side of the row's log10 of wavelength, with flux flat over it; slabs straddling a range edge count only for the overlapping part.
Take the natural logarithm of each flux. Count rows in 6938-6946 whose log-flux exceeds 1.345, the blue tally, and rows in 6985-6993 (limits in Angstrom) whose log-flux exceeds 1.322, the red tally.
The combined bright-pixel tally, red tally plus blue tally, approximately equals 5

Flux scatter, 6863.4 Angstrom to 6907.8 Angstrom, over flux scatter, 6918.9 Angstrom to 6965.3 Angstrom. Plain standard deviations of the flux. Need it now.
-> 1.3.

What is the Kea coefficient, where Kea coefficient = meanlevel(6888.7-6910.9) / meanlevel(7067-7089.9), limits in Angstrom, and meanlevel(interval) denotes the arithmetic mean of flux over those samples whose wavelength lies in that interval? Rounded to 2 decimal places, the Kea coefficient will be 1.04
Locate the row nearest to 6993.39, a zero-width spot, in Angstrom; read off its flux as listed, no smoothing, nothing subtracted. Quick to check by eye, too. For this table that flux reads 3.84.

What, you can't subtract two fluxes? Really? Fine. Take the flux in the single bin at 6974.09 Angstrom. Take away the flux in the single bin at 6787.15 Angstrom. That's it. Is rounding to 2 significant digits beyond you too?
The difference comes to 0.17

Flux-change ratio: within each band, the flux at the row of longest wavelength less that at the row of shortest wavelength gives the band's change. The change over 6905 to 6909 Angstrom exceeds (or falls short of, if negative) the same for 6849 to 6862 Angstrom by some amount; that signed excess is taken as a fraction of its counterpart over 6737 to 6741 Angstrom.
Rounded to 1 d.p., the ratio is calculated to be 1.0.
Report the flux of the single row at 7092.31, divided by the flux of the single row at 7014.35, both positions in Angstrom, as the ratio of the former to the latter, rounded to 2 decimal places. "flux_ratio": 0.97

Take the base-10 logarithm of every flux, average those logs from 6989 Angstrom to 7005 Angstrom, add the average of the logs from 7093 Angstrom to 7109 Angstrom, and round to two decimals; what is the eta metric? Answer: 1.13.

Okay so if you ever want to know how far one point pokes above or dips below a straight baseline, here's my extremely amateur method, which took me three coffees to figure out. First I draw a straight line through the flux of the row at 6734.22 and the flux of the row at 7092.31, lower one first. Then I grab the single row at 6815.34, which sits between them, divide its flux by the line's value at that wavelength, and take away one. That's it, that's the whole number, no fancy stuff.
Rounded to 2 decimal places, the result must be -0.10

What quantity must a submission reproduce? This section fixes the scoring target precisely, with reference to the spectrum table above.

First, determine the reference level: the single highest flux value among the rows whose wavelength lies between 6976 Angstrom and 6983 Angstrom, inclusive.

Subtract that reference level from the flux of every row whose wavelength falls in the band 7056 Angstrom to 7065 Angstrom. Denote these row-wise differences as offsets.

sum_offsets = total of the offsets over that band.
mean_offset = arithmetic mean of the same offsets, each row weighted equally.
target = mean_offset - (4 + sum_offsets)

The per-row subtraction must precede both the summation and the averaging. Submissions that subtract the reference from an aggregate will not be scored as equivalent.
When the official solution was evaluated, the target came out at -3.7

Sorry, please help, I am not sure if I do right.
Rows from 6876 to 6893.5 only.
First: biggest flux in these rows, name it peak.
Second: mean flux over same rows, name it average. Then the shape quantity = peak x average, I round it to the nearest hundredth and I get 15.86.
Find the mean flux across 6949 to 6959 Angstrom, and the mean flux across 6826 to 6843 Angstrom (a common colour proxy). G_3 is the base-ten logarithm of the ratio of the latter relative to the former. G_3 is -0.004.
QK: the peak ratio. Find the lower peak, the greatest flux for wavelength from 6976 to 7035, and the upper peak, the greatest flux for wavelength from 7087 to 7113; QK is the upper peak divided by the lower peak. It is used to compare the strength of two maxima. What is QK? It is 0.96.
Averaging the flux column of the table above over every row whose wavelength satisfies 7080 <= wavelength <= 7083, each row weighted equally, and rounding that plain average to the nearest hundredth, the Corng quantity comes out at 3.89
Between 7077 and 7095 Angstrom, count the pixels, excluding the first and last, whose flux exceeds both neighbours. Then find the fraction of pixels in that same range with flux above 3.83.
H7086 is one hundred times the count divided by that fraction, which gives 220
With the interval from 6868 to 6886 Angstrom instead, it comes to 183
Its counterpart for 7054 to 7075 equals 650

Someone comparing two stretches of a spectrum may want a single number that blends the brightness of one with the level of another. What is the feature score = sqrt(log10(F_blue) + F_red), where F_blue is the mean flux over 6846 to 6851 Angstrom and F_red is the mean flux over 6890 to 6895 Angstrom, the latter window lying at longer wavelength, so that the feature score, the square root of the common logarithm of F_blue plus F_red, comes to 2.15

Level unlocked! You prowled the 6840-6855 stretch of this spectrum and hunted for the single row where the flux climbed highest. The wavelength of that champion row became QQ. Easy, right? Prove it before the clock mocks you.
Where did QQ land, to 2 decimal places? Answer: 6845.22 Angstrom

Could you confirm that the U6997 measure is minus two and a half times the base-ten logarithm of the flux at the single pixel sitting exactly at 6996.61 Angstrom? -1.46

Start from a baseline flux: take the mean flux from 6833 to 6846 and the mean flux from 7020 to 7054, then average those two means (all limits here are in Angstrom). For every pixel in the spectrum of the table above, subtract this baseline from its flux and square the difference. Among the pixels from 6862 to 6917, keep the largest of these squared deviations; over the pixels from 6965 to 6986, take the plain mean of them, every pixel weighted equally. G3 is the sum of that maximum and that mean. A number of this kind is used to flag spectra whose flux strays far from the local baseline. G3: 0.045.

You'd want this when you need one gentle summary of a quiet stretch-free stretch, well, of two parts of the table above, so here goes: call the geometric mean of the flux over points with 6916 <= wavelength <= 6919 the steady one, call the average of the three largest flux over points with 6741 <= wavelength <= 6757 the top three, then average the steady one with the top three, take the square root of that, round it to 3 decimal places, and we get 1.953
